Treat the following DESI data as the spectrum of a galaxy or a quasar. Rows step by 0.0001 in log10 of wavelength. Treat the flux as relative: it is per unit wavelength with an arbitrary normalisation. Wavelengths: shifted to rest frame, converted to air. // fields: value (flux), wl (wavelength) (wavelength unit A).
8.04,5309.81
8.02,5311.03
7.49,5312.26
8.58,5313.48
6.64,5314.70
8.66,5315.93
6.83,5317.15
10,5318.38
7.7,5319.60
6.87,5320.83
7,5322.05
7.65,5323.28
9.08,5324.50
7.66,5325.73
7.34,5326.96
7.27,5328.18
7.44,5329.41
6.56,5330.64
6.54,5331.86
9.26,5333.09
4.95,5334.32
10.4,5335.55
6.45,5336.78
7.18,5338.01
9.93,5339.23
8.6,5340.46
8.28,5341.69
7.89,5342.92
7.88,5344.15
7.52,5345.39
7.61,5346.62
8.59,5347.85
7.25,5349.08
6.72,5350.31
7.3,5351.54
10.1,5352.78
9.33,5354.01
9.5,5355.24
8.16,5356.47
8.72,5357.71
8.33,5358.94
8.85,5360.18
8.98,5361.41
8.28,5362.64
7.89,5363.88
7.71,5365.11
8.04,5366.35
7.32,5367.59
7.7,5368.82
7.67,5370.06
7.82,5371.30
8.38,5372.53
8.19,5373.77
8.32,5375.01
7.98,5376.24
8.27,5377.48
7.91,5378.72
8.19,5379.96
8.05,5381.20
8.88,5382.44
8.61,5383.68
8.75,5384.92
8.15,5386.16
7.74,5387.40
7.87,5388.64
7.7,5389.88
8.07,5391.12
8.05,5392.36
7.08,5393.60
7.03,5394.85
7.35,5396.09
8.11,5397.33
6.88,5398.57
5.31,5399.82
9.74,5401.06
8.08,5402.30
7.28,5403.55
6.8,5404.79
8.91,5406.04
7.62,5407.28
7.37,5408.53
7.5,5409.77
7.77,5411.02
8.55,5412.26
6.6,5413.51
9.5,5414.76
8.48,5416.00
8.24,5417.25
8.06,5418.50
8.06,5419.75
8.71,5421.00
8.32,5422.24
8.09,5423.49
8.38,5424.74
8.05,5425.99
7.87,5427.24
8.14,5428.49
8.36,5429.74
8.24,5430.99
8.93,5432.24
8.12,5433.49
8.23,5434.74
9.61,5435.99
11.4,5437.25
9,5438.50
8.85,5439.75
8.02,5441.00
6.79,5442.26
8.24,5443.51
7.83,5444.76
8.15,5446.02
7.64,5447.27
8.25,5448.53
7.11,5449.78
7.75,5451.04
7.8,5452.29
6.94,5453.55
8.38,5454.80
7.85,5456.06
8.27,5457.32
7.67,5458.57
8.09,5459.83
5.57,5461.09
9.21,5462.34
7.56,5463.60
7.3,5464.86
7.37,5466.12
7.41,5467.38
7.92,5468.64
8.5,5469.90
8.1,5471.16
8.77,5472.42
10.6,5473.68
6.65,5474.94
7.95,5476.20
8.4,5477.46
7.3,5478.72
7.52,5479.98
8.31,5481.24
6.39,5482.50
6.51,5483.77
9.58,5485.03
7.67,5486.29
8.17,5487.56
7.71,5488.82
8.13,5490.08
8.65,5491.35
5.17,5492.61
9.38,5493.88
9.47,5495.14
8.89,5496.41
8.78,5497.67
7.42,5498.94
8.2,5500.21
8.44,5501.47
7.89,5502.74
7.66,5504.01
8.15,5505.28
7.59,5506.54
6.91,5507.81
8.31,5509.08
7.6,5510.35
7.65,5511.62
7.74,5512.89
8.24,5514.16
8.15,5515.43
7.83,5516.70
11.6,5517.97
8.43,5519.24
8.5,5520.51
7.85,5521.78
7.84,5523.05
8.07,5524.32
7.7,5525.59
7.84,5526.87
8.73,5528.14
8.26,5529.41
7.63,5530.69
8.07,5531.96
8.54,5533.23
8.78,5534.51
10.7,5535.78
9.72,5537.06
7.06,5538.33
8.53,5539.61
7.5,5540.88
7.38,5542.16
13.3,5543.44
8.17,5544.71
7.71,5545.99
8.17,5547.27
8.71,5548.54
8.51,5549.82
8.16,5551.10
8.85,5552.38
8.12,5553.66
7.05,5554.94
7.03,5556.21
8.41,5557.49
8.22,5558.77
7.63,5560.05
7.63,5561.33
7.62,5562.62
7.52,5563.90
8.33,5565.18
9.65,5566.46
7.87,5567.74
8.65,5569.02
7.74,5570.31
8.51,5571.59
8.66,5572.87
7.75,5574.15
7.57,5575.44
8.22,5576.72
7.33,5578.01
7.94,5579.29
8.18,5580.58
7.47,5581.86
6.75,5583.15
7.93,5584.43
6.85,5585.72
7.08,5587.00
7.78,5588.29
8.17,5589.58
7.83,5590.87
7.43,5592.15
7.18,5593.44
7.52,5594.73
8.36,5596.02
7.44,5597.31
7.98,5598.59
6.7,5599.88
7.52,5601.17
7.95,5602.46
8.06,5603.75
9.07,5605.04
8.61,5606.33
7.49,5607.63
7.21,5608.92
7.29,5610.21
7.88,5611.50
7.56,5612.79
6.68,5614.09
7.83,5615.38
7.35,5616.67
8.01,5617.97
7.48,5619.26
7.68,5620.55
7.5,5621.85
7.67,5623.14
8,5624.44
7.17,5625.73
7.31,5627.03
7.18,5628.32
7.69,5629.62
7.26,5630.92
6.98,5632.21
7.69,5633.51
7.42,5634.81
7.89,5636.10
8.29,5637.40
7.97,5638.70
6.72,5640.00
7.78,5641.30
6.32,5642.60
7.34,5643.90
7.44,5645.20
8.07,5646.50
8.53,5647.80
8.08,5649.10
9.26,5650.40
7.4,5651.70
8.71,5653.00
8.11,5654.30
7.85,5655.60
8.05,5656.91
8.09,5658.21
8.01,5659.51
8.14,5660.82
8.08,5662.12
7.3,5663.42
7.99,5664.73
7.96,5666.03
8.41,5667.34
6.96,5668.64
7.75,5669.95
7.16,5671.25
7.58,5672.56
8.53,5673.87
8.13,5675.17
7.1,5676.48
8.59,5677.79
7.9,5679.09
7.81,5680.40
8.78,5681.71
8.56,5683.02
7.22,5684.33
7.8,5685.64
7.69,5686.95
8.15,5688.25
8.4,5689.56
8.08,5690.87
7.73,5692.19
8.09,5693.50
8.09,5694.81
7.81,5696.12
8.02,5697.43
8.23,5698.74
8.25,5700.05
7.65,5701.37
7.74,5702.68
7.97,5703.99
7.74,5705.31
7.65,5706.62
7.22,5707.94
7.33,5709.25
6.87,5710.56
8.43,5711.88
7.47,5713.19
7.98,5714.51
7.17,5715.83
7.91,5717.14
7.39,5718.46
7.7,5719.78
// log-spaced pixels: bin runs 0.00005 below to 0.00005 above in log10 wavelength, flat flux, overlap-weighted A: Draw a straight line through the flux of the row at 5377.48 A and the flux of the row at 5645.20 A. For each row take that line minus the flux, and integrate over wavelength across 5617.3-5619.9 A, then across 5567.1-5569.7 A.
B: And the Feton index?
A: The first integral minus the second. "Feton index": 0.9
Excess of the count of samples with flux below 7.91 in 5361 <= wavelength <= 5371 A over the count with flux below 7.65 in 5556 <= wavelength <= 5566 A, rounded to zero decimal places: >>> 0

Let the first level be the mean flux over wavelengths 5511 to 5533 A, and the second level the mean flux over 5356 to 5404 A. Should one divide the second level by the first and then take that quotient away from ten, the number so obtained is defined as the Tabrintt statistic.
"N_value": 9.03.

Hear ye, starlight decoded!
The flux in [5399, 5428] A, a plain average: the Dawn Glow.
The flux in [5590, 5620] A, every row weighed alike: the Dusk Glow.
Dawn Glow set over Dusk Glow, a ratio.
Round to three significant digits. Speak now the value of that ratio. 1.04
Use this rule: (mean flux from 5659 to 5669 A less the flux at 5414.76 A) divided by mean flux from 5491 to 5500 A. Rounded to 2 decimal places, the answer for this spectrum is -0.20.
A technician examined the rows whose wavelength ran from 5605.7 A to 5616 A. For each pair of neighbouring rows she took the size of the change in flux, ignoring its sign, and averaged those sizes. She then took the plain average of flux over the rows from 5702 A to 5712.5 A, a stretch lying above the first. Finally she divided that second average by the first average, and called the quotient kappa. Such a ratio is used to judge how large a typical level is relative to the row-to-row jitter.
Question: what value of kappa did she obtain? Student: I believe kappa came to 12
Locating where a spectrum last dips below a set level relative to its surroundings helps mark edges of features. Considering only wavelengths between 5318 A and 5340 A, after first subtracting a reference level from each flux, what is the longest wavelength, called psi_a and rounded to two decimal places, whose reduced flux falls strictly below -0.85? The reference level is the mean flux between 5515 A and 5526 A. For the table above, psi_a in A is 5338.01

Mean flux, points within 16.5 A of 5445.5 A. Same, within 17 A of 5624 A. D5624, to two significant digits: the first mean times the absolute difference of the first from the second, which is 5.0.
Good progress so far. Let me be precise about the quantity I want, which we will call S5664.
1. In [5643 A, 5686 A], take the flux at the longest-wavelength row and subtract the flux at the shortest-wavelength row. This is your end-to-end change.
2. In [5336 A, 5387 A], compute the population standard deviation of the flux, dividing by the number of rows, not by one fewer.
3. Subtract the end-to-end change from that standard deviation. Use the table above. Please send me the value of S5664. 0.29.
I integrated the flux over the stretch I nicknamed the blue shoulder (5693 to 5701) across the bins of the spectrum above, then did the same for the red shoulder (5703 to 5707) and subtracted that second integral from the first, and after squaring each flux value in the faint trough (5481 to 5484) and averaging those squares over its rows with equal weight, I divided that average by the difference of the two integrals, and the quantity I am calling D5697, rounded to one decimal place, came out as 1.5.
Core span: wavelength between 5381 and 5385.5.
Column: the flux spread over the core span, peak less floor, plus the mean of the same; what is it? 9.4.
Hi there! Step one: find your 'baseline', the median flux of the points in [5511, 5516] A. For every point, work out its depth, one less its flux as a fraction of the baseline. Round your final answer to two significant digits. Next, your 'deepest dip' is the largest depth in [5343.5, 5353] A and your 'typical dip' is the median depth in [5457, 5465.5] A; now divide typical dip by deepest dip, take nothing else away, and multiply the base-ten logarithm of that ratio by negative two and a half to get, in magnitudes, 1.6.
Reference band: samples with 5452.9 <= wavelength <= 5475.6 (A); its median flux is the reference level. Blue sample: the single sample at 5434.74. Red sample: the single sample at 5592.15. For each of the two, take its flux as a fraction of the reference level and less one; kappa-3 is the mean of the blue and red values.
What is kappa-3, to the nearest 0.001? -0.007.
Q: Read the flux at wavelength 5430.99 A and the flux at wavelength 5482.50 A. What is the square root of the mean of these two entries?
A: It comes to 2.70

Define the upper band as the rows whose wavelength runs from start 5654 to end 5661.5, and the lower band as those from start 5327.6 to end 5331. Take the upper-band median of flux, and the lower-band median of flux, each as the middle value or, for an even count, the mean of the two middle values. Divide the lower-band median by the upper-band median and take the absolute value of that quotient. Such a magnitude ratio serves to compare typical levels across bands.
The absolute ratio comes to 0.90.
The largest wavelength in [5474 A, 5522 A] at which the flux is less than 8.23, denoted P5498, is 5521.78 A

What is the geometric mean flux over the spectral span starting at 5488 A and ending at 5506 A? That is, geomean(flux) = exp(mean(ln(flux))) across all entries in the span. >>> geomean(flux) 8.06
